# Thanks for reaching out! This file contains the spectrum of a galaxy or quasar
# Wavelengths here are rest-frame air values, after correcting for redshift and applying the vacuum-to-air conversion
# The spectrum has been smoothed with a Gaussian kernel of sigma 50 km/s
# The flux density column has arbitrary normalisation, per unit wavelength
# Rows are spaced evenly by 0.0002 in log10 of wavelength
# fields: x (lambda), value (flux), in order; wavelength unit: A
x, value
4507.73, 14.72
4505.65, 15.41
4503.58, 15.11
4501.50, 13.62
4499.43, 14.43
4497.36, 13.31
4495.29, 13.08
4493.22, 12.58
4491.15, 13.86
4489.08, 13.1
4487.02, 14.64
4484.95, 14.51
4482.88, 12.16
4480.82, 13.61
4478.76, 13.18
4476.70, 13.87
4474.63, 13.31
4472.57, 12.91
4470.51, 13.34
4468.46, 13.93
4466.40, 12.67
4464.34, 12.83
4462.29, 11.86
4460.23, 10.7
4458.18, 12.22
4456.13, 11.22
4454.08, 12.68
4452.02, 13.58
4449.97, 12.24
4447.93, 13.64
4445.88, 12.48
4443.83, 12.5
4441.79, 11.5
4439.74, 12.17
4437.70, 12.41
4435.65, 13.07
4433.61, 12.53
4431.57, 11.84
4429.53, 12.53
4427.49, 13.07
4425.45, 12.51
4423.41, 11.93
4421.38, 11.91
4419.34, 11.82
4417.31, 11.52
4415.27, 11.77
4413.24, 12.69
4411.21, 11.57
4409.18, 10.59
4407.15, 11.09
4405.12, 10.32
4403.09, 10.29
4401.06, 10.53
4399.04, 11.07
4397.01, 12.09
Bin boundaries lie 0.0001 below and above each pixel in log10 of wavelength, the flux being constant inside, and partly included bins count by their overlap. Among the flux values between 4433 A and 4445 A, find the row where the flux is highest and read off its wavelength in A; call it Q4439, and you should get 4435.65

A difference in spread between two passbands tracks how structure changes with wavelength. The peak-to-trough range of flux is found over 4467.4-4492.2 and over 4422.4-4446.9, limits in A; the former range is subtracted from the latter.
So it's -0.9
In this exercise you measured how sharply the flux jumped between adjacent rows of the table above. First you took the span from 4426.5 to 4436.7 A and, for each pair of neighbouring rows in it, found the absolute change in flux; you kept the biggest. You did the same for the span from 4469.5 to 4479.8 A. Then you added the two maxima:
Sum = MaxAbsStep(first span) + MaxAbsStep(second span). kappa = 1.4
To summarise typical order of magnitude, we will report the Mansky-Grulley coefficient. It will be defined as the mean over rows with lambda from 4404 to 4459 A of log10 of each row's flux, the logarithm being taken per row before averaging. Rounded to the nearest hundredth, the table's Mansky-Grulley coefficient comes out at 1.08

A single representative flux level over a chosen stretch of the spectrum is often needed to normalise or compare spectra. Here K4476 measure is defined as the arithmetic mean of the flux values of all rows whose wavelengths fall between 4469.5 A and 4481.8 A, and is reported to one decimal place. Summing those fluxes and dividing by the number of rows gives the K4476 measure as 13.4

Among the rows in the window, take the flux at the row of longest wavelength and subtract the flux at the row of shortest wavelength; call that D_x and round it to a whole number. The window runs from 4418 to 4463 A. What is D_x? 0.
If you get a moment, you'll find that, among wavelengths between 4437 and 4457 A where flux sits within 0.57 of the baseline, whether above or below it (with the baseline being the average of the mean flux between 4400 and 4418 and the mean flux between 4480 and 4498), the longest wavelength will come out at 4454.08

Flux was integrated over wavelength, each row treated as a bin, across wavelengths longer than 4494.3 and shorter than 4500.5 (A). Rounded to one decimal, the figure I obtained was 84.5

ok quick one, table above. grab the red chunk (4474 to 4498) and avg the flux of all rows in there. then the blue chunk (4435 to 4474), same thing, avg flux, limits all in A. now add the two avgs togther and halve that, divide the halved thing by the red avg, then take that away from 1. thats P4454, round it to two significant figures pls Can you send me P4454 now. 0.034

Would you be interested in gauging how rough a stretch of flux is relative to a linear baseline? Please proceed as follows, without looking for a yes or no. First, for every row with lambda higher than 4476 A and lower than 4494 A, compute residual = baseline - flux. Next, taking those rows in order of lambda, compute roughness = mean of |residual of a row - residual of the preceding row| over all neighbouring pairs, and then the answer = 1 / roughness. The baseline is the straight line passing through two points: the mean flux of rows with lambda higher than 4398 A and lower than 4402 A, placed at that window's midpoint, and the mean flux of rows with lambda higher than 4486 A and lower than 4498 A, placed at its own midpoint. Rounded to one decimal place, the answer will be 0.9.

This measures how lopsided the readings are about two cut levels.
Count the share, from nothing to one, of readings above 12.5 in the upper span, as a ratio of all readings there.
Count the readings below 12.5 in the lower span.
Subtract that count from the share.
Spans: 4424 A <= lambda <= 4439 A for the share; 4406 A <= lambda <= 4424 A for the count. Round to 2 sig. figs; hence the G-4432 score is -7.3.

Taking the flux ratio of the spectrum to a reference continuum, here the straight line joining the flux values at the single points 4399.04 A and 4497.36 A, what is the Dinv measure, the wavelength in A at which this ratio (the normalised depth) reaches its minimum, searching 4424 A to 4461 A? 4460.23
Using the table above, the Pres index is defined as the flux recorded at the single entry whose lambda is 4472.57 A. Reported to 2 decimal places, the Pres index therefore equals 12.91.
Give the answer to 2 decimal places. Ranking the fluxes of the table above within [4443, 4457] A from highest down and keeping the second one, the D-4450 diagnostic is 13.58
